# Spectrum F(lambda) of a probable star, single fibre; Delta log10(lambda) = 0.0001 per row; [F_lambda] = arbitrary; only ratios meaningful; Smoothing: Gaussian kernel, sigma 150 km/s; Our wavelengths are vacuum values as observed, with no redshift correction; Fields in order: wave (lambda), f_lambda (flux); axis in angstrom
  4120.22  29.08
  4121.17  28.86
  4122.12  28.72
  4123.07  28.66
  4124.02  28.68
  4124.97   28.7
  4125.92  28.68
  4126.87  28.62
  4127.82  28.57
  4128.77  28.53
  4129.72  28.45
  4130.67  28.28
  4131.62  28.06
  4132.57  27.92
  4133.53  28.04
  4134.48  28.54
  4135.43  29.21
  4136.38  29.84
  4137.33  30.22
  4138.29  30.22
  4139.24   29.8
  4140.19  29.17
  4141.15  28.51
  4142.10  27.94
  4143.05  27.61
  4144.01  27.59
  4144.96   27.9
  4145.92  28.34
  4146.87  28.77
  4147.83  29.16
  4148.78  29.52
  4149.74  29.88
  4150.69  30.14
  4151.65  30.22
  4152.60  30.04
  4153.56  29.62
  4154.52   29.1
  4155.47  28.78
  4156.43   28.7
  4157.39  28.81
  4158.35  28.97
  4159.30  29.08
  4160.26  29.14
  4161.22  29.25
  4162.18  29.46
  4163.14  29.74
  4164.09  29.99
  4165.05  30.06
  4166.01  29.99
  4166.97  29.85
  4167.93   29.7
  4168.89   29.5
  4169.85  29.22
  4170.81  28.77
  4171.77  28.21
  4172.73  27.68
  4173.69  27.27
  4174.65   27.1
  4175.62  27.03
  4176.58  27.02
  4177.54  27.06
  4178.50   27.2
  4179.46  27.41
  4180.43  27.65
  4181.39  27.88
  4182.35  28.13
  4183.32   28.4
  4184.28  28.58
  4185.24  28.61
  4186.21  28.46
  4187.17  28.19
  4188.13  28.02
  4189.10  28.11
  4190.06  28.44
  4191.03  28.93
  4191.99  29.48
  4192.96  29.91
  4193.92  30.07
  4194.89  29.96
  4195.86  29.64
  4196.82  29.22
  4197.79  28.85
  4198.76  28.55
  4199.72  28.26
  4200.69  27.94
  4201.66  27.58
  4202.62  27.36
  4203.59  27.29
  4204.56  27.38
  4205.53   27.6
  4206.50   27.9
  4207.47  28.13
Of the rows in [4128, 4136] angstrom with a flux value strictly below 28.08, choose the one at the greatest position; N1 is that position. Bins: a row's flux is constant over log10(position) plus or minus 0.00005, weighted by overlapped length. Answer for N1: 4133.53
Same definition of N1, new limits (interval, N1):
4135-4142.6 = 4142.10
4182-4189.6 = 4188.13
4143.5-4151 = 4144.96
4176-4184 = 4181.39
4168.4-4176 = 4175.62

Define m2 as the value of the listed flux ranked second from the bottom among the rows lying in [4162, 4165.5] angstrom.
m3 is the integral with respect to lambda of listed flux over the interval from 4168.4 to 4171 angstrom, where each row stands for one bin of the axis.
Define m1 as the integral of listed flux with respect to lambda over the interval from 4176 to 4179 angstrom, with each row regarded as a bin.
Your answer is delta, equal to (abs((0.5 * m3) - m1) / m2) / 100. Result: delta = 0.015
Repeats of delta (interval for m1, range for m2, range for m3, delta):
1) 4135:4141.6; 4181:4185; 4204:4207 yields 0.055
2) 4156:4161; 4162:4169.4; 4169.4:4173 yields 0.032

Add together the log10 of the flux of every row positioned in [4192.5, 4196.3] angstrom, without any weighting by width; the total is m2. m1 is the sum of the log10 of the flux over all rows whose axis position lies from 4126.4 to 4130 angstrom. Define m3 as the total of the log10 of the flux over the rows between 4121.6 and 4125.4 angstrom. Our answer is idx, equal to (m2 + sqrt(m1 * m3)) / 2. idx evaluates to 5.86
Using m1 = 5.82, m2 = 5.90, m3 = 5.83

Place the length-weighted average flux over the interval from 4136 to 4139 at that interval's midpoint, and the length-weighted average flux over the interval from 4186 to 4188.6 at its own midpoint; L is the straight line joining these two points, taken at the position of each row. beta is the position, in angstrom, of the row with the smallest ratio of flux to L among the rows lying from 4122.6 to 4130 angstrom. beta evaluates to 4123.07 angstrom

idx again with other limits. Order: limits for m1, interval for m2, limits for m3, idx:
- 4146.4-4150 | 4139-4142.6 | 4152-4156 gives 5.86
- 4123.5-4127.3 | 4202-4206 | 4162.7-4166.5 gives 5.81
